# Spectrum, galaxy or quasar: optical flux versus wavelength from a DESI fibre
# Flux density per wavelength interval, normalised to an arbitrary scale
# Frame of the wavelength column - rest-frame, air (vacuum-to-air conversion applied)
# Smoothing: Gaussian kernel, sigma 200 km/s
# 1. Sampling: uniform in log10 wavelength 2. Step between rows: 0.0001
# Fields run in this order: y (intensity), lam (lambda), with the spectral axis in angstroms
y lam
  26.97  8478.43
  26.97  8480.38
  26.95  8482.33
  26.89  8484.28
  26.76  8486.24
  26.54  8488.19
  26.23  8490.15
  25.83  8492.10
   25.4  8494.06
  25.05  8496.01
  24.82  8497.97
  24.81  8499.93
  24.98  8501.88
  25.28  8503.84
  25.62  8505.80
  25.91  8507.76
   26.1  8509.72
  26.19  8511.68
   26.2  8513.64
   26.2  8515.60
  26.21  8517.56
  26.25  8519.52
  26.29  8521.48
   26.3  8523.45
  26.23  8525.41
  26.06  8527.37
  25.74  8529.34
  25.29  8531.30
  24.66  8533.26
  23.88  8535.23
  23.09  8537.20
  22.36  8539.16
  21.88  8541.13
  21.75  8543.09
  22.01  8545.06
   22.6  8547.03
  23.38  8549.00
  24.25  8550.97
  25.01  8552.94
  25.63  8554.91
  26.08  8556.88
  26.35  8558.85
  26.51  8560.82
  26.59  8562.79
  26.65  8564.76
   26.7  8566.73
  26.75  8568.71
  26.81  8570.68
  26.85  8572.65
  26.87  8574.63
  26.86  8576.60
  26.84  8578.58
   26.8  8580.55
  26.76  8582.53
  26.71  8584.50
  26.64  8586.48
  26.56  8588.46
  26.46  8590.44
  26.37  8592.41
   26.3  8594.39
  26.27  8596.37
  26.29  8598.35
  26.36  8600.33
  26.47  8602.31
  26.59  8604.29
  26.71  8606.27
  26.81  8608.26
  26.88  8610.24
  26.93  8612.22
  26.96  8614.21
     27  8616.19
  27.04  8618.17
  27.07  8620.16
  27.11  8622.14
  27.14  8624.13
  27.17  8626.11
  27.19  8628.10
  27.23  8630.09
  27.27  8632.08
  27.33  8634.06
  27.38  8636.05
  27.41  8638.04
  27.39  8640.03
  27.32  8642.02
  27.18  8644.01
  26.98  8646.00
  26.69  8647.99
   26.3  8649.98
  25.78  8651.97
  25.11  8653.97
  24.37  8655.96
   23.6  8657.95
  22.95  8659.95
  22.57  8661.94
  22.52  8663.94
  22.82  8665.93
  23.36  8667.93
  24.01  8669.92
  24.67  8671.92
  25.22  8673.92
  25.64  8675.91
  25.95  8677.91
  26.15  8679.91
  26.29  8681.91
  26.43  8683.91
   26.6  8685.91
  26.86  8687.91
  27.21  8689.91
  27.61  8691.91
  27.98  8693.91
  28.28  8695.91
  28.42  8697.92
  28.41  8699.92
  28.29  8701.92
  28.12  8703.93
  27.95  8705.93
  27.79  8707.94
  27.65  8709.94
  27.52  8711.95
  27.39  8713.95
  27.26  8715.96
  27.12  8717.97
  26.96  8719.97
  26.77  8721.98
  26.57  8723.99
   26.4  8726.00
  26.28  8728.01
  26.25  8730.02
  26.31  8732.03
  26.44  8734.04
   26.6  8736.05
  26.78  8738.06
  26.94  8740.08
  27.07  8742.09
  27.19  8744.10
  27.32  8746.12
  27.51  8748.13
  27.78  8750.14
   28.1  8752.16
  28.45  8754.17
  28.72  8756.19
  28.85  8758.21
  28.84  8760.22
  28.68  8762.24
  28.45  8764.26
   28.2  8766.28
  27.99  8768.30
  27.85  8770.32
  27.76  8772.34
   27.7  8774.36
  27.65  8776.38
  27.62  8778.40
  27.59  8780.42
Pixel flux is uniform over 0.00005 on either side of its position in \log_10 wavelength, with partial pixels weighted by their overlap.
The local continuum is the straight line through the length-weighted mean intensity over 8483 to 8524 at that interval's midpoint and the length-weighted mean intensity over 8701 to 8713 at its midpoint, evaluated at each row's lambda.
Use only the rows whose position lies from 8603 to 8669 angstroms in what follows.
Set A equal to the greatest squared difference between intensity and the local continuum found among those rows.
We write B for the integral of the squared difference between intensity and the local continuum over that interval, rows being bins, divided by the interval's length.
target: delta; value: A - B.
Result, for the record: 20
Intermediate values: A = 24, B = 4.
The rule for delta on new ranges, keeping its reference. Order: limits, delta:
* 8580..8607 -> 0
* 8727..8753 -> 2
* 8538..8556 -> 9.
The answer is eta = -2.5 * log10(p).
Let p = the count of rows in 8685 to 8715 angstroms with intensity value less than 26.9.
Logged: -0.8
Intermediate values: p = 2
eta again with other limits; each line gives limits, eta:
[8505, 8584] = -4.0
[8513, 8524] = -1.9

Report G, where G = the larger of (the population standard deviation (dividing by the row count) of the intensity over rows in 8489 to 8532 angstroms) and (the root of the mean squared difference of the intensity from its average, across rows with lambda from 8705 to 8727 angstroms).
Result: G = 0.5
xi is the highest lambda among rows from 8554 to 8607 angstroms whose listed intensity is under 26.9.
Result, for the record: 8606.27 angstroms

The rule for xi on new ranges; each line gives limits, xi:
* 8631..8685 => 8683.91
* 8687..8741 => 8738.06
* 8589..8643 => 8610.24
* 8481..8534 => 8533.26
